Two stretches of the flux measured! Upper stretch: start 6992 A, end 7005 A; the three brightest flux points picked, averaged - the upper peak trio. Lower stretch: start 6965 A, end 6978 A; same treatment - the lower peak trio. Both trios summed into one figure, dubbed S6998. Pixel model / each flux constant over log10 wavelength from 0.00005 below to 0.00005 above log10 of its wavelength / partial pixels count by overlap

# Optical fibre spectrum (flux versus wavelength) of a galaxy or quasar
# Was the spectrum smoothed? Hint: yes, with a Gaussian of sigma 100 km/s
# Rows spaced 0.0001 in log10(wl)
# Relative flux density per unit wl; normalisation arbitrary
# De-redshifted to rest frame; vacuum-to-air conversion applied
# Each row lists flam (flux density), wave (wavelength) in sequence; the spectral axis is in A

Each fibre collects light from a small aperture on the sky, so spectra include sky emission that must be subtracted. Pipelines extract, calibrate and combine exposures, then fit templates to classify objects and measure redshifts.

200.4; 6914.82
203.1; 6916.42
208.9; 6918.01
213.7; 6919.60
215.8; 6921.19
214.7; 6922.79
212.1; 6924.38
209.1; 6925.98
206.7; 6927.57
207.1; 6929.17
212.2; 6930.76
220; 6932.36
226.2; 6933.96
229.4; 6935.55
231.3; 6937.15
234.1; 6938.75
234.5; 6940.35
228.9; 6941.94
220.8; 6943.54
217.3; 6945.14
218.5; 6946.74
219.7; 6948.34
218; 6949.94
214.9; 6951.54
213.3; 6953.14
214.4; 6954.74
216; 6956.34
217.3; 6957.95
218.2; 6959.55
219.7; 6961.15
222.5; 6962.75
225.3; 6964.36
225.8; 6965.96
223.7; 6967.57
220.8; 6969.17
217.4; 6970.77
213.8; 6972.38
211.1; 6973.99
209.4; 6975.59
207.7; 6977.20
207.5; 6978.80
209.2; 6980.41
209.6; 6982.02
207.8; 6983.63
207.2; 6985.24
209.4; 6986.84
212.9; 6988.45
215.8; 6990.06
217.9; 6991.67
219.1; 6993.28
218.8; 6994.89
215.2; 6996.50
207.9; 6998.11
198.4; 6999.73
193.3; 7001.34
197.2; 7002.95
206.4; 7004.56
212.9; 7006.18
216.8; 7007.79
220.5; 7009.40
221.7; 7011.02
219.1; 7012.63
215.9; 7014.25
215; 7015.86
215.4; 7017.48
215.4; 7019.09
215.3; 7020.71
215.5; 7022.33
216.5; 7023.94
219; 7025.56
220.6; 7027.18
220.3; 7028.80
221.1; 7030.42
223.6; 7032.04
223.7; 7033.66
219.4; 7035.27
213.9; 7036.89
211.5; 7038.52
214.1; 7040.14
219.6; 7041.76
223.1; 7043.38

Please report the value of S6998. 441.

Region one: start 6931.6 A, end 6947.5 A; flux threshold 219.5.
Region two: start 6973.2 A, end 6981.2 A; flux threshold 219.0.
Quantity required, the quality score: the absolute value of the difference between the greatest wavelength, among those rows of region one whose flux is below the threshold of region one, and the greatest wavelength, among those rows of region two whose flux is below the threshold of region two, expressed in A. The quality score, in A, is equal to 33.7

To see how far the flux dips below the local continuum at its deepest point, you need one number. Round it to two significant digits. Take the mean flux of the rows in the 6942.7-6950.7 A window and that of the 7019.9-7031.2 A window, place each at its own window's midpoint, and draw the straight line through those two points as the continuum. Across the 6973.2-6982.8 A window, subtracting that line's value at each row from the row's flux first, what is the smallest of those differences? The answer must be -11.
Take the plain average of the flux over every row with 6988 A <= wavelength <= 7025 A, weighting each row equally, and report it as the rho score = 213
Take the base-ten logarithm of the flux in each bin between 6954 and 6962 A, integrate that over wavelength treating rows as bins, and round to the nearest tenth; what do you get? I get 18.7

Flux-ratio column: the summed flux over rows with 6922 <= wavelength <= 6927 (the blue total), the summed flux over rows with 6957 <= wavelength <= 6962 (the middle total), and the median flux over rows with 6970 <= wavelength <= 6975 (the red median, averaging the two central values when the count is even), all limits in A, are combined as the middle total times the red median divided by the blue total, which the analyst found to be 220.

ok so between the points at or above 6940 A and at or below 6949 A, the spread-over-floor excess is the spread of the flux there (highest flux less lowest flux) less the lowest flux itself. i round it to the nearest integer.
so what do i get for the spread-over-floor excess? -200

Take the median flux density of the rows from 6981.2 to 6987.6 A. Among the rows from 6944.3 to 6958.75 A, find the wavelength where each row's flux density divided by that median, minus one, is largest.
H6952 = 6948.34 A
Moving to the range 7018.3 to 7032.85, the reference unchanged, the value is 7032.04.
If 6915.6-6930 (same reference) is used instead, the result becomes 6921.19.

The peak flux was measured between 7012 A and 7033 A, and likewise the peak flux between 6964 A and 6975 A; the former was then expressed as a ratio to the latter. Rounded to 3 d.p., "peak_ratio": 0.990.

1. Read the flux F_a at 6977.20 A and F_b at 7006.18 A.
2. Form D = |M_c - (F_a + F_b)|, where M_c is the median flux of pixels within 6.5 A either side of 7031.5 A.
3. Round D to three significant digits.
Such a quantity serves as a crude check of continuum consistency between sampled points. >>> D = 200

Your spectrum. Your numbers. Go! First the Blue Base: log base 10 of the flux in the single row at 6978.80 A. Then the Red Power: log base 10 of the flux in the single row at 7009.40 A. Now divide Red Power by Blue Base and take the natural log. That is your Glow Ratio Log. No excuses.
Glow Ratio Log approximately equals 0.011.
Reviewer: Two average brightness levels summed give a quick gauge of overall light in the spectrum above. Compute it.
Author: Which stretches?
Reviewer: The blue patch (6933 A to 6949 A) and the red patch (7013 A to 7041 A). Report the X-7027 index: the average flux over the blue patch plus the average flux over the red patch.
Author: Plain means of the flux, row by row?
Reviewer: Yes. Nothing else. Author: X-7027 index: 443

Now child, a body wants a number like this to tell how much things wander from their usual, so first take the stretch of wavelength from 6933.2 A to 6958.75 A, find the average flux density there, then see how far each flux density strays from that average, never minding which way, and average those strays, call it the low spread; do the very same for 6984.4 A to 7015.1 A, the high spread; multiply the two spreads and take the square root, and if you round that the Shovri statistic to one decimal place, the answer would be 6.6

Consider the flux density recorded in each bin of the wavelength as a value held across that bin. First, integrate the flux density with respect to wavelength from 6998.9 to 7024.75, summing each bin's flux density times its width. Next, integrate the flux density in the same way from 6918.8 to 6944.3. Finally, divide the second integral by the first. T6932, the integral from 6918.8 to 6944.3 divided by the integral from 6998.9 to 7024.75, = 1.02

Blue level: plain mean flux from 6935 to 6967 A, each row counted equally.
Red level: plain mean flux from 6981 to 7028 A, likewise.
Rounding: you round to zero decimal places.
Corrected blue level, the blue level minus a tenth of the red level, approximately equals 201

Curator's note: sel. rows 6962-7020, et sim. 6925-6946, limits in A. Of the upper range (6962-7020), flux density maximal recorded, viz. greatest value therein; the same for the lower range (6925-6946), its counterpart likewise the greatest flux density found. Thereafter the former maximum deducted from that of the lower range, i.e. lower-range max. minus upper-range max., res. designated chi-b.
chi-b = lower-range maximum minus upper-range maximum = 9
